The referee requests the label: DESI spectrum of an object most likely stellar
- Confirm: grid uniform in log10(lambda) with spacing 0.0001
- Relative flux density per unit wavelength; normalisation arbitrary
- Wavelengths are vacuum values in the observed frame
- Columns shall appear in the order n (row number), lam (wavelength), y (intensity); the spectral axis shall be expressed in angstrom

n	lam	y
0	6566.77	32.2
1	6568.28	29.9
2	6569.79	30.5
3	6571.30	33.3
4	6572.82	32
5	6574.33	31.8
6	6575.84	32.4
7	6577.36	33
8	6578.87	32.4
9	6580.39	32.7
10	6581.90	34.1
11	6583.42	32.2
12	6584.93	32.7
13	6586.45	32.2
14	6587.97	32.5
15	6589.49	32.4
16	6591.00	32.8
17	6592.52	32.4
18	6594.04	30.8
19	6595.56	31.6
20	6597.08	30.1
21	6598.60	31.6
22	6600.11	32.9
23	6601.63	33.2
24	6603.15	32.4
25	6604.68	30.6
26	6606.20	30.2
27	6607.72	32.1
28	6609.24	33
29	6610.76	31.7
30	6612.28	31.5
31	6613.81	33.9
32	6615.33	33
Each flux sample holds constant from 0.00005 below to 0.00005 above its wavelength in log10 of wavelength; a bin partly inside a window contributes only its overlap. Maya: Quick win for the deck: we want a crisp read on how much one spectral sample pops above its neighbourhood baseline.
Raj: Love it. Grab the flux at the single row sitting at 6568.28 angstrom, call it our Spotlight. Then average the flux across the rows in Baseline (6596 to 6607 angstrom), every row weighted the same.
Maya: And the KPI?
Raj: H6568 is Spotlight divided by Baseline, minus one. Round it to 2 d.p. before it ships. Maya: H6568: -0.05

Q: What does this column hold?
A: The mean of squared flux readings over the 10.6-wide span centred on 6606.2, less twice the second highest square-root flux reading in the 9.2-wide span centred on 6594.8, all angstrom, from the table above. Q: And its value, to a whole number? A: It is 1006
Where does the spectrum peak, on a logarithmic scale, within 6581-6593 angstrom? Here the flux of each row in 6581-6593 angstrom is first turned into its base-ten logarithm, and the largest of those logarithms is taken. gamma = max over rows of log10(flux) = 1.53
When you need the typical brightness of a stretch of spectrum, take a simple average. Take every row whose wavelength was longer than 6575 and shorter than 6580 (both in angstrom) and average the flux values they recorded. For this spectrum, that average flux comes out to 32.6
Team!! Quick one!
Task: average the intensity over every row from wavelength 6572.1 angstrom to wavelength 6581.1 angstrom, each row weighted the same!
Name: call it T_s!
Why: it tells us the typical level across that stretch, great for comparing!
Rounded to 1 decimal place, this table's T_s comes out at 32.4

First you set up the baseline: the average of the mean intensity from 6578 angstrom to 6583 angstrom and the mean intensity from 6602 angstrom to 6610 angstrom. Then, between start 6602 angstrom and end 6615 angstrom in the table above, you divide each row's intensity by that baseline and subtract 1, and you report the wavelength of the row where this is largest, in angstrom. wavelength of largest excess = 6613.81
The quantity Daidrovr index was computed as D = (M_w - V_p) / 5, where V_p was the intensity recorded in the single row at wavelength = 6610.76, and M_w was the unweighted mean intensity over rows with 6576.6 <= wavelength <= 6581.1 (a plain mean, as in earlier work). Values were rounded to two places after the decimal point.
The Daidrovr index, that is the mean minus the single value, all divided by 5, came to 0.20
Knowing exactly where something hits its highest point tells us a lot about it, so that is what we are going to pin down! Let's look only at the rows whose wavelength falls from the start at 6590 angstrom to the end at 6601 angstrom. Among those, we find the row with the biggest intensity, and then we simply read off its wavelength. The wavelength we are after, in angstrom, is 6600.11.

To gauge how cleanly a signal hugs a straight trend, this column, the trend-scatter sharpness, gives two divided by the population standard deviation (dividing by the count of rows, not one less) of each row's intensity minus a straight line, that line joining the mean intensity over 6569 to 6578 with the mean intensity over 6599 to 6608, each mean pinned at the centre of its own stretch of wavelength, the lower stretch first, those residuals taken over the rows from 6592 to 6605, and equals 1.96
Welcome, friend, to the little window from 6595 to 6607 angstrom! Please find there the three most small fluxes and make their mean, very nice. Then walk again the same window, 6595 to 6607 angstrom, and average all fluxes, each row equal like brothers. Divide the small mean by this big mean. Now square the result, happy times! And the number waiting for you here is 0.921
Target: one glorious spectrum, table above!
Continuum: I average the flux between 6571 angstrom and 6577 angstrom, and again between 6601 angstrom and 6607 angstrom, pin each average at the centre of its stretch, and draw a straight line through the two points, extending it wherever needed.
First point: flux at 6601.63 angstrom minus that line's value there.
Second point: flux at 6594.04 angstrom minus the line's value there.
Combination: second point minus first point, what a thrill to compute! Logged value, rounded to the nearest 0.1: -2.6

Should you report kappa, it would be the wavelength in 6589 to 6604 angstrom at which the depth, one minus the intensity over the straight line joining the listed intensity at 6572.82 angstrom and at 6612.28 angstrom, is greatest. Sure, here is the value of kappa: 6597.08 angstrom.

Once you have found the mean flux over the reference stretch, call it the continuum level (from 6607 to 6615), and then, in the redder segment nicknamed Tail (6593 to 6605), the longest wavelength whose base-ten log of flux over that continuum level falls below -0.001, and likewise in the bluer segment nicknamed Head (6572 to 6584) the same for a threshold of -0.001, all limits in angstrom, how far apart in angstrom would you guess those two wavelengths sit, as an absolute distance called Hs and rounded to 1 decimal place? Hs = 21.3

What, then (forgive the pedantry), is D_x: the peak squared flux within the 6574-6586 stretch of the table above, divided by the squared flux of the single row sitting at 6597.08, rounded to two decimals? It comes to 1.28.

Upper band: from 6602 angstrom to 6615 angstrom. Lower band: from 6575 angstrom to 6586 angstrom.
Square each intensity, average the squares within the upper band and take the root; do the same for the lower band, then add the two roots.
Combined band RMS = 64.7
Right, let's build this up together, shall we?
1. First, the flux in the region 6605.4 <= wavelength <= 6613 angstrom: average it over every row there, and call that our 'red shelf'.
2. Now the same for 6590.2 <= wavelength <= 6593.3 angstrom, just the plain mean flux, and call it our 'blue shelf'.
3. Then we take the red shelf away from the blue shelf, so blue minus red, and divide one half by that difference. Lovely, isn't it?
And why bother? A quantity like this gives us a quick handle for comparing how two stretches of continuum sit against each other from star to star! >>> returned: 0.6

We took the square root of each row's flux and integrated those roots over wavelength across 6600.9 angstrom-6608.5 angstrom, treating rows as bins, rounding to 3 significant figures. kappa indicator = 42.8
